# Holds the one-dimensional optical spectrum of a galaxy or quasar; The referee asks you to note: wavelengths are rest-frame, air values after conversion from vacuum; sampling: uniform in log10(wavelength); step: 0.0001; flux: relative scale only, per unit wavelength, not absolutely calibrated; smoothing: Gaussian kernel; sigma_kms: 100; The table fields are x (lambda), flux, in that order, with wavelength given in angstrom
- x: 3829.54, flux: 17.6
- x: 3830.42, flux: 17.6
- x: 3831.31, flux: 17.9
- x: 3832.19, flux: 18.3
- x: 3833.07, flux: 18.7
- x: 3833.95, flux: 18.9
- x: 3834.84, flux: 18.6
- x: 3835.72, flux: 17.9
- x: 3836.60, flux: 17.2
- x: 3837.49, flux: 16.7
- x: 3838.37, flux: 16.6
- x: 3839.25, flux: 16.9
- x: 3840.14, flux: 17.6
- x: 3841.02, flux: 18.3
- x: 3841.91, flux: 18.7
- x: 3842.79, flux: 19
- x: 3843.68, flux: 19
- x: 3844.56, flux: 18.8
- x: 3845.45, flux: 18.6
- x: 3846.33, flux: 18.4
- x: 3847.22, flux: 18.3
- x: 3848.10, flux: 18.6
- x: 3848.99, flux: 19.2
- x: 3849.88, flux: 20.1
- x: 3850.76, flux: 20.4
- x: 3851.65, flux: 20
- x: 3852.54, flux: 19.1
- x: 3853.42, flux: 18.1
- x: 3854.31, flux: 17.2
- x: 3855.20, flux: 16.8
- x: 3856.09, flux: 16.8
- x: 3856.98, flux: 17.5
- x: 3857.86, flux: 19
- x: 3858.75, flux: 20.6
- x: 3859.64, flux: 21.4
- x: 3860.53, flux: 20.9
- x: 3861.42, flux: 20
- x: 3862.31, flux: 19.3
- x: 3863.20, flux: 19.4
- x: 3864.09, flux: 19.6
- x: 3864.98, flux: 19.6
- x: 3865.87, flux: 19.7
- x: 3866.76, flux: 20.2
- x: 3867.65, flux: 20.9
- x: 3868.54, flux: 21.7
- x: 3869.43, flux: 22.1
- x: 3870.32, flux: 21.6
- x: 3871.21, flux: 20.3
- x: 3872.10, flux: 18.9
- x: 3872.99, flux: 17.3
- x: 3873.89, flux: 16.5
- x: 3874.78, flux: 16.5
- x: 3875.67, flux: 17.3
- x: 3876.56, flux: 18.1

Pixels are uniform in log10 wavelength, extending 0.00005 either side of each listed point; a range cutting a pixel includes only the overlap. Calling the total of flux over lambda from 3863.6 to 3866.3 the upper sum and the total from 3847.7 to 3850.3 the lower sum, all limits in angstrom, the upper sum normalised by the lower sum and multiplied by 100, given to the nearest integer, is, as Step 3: 102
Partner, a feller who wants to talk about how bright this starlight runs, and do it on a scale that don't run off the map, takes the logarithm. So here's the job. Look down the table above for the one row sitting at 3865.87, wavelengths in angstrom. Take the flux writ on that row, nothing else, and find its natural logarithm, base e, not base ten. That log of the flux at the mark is 2.98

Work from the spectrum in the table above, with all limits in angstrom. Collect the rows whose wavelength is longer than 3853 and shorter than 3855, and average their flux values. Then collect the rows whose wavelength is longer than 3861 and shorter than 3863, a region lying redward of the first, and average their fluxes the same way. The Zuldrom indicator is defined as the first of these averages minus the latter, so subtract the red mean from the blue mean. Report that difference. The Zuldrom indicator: -2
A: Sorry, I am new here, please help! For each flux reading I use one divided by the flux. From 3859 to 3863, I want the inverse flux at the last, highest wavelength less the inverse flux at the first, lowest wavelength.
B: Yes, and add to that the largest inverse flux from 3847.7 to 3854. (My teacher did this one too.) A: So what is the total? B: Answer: 0.060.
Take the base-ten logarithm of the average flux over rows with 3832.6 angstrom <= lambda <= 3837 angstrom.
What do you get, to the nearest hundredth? 1.26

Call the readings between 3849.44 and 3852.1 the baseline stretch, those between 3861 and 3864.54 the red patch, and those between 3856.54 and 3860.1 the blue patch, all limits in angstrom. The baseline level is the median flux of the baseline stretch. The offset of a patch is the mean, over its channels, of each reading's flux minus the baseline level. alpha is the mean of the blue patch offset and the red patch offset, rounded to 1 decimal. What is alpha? -0.5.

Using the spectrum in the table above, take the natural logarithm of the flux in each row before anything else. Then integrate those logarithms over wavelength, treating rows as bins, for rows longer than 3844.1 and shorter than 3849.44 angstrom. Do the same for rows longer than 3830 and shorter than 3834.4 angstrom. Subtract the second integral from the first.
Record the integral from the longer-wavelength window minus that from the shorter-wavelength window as 3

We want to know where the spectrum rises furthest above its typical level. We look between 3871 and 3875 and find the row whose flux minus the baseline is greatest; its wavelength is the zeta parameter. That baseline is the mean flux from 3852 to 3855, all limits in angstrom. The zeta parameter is 3871.21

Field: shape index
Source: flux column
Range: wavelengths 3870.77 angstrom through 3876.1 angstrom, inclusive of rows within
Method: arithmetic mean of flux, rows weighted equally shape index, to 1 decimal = 17.8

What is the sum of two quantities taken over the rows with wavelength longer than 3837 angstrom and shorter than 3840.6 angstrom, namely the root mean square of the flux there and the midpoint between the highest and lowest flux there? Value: 34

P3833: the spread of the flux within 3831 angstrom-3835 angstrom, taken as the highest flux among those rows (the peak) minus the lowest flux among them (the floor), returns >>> 1.0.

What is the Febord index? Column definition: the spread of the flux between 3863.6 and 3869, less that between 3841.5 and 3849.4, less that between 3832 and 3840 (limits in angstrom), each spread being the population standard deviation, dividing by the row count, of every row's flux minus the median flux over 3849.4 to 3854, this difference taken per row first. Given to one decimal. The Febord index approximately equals -0.4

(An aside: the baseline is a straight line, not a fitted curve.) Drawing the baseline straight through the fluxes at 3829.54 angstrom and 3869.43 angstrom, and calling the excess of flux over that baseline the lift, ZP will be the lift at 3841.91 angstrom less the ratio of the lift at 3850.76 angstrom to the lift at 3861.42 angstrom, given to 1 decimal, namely 0.0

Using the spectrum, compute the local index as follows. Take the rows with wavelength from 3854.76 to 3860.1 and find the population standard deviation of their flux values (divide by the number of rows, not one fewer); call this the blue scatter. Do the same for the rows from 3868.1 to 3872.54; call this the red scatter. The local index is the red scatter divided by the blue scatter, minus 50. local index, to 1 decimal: -49.3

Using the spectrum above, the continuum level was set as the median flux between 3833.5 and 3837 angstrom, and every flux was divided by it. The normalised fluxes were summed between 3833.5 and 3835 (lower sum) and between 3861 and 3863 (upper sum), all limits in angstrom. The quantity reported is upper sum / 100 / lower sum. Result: 0.0105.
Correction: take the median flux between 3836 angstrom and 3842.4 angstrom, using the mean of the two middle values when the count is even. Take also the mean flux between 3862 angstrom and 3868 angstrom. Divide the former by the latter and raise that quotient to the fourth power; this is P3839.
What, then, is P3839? 0.57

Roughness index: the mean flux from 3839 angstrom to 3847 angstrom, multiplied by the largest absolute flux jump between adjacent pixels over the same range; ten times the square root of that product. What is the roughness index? 35.9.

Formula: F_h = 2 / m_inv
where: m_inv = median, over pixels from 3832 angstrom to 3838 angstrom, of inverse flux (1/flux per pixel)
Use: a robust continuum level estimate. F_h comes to 36.6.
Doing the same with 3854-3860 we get 35.0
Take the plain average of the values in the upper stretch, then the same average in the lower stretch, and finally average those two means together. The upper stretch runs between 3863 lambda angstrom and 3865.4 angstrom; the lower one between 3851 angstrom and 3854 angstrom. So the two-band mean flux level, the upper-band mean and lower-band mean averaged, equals 19.3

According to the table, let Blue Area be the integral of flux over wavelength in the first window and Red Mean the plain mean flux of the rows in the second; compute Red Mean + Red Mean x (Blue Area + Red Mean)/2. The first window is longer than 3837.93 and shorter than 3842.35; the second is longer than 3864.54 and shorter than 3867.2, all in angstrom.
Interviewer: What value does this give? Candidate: 989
